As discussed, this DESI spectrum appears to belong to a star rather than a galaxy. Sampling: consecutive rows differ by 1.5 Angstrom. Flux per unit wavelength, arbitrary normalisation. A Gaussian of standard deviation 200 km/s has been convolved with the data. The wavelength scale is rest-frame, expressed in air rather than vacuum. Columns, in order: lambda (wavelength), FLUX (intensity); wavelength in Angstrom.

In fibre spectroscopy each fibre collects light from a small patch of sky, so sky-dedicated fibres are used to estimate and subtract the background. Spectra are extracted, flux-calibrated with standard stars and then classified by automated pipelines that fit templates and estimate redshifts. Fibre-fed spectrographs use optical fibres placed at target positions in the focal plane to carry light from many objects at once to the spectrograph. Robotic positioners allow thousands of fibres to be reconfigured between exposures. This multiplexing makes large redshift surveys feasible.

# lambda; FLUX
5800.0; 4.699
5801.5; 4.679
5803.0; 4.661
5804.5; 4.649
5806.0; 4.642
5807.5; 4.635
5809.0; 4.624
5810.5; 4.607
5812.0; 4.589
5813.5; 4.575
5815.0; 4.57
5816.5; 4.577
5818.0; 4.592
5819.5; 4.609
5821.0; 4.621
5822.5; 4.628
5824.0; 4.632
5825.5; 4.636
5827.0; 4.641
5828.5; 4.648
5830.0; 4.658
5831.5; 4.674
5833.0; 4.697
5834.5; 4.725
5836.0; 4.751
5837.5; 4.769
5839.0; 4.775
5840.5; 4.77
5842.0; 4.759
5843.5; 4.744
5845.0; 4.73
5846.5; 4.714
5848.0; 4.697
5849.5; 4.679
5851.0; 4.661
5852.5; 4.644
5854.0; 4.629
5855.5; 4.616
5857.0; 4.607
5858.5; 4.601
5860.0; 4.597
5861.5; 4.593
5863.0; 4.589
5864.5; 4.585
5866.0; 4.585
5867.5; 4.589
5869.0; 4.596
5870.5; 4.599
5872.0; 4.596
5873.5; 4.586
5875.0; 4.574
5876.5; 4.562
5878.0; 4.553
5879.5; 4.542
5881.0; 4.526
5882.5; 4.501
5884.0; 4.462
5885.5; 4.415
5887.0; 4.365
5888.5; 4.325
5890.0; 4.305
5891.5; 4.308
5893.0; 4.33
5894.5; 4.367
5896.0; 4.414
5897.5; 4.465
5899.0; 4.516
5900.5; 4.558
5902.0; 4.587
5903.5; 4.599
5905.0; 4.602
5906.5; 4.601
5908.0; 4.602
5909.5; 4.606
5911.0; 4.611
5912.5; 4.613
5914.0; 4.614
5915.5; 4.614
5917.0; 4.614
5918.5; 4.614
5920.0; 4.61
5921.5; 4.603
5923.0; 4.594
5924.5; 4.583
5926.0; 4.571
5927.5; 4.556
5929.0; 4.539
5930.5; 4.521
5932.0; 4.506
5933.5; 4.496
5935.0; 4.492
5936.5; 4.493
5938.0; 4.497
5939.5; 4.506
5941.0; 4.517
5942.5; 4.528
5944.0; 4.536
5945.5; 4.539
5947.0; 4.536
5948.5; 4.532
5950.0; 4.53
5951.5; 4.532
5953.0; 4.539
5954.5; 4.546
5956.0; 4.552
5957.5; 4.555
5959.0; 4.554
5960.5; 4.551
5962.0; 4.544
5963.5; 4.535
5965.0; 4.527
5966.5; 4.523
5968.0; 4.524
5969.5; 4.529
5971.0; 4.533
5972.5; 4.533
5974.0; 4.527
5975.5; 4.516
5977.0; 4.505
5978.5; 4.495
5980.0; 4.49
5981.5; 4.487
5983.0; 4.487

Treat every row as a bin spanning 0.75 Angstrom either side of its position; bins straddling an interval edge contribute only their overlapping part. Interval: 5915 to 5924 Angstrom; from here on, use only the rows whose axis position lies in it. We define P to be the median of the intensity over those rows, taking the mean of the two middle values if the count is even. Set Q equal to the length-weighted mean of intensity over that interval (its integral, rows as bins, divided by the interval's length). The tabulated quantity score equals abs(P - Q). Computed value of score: 0.005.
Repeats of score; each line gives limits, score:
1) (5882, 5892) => 0.017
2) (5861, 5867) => 0.001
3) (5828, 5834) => 0.006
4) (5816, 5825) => 0.004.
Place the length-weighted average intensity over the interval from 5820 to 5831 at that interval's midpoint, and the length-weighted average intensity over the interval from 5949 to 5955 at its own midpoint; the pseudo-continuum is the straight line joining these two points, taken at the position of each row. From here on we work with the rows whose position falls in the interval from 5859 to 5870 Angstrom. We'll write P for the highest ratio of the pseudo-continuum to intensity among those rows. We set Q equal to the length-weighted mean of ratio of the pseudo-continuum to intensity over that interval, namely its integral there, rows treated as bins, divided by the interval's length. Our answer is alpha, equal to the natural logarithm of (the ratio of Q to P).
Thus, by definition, -0.0013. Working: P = 1.00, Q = 1.00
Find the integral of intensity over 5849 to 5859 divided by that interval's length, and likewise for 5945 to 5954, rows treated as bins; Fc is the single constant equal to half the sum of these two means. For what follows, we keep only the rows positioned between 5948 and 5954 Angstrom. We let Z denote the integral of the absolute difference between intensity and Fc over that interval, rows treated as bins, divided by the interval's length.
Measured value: 0.050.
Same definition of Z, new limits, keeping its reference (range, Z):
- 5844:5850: 0.124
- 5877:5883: 0.051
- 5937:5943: 0.074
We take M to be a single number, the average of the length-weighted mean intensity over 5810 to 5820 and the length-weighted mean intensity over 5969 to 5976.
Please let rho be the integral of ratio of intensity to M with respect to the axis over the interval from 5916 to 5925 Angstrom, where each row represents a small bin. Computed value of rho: 9.09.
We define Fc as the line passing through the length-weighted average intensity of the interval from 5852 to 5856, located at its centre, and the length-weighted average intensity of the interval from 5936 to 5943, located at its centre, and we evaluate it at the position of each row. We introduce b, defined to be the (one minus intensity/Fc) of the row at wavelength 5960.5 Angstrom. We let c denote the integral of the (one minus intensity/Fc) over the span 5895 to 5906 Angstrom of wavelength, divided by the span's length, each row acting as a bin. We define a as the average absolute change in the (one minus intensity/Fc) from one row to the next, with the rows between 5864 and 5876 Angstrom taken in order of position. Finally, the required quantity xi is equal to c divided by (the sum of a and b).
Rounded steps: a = 0.0013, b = -0.016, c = 0.007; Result -0.46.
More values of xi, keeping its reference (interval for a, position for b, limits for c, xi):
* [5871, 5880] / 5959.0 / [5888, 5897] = -3.44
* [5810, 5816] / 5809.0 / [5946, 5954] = -0.54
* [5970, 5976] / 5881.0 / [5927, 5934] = -0.04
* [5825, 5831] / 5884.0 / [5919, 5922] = -0.55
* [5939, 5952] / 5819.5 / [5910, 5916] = -0.91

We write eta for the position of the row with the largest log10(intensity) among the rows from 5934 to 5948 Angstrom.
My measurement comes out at 5945.5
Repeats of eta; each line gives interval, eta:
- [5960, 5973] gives 5960.5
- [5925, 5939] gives 5926.0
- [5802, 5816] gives 5803.0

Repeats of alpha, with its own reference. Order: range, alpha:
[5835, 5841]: -0.0032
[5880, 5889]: -0.0249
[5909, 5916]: -0.0018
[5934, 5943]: -0.0034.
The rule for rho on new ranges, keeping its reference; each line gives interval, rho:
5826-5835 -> 9.22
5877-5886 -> 8.89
